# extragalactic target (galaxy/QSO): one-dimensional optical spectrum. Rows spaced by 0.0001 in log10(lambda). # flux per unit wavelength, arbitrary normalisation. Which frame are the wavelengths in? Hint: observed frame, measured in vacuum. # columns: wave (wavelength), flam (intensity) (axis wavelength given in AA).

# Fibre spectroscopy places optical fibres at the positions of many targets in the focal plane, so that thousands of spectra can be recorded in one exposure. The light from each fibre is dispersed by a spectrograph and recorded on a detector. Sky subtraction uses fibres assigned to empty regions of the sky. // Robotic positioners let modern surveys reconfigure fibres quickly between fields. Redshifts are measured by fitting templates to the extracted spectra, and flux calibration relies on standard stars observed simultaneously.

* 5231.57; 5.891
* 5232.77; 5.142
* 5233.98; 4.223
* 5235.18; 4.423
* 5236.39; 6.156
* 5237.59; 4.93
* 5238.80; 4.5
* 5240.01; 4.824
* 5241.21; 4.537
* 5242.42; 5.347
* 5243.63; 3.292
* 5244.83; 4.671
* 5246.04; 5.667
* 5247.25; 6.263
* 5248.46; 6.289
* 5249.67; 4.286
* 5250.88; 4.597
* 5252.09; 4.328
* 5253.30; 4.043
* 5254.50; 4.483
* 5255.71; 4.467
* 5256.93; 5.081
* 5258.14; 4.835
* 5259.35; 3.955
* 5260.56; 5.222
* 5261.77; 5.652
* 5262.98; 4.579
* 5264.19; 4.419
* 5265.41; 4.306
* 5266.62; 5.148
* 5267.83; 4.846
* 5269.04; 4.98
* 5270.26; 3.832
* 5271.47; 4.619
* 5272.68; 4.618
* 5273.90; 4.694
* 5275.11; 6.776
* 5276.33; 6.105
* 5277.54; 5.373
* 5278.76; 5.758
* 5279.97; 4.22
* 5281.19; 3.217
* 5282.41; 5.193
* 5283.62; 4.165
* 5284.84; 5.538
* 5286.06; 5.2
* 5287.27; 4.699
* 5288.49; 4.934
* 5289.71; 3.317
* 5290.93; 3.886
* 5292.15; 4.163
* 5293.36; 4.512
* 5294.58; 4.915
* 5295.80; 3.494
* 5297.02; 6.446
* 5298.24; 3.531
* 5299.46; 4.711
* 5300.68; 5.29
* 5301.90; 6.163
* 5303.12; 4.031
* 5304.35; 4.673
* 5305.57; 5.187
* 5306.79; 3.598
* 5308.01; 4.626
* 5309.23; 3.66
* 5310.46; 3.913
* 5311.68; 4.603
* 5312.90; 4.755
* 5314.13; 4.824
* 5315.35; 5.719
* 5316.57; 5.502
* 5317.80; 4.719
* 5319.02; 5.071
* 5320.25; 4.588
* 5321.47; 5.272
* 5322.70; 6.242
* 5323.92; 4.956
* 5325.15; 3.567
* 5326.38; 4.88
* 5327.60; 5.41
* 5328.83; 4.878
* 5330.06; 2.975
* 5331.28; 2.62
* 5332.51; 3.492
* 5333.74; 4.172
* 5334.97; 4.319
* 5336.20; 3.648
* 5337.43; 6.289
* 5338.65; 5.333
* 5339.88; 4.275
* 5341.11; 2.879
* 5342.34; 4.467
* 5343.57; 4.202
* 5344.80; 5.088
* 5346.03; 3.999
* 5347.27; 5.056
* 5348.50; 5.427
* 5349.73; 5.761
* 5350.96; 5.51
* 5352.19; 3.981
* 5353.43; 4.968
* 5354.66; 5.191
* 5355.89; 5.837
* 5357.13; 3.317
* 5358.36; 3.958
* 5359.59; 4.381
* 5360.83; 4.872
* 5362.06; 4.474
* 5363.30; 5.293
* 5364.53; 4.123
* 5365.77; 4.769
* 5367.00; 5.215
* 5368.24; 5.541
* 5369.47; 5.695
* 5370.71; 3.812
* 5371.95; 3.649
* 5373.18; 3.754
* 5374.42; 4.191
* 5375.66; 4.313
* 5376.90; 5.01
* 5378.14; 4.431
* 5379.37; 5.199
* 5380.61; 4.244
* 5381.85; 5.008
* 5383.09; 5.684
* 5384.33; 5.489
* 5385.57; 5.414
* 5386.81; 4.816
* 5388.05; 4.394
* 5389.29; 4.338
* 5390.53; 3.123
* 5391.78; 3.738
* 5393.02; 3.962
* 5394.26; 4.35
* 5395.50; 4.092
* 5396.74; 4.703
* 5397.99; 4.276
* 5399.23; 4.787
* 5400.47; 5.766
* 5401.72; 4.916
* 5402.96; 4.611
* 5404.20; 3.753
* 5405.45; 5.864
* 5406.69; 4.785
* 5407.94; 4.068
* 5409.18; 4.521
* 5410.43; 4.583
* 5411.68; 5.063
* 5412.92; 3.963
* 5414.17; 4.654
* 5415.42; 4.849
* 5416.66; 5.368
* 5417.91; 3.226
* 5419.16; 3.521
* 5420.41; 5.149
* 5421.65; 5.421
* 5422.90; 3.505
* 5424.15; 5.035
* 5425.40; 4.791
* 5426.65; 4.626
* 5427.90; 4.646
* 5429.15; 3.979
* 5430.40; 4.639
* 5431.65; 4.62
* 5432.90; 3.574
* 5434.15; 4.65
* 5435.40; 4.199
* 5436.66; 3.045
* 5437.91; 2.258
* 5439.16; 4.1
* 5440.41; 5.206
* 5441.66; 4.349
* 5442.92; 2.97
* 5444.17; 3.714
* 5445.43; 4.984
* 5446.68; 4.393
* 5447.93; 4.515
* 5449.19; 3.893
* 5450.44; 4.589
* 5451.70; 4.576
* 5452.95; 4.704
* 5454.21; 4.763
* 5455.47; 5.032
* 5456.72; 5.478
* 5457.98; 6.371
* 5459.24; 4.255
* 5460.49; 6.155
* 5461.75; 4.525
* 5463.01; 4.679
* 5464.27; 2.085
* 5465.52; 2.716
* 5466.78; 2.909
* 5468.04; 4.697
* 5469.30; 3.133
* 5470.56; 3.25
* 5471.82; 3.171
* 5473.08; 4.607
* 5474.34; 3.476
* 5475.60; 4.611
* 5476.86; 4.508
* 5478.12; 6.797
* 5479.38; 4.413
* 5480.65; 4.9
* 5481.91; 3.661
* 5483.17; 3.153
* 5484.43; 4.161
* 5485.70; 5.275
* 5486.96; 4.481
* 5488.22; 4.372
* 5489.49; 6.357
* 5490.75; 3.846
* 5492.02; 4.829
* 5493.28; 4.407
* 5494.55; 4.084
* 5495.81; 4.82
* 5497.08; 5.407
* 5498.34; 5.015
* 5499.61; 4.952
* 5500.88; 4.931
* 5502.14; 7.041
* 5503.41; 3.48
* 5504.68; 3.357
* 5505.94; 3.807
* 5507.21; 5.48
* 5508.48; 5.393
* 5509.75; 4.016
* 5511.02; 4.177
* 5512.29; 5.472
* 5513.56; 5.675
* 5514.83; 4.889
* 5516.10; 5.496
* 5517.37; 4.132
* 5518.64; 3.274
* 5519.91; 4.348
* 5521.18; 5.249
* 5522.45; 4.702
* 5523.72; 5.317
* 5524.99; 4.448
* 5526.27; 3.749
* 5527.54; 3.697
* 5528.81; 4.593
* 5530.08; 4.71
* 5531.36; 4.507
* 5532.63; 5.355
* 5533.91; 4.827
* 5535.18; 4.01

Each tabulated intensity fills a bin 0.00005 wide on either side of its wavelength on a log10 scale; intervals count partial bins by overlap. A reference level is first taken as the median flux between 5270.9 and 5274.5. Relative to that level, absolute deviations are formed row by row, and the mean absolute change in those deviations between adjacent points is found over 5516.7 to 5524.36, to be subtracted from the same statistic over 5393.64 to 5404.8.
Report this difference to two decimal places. -0.18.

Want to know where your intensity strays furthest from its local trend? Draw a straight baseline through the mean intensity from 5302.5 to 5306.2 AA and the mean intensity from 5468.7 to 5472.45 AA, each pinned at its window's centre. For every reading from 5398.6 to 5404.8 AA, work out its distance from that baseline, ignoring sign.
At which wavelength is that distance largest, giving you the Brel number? 5400.47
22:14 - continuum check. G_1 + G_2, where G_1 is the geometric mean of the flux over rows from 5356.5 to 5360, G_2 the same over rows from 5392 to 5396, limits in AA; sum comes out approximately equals 8.0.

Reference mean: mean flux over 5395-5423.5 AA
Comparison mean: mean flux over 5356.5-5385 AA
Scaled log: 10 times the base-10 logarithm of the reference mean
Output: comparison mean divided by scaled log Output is 0.700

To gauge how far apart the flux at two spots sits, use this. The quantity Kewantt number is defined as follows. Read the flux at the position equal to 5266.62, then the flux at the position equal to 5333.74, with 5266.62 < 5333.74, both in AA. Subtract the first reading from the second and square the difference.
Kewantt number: 1.0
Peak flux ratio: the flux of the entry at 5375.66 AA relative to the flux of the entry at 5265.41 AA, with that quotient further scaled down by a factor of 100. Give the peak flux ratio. 0.0100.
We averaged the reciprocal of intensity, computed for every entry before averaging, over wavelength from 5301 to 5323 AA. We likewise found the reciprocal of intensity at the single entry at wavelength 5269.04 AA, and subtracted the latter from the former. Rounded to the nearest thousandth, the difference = 0.011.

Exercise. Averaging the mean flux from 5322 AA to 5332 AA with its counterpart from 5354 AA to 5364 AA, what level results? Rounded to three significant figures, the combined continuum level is 4.55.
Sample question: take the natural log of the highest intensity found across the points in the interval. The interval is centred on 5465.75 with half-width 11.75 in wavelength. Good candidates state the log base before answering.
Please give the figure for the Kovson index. 1.85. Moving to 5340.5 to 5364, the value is 1.76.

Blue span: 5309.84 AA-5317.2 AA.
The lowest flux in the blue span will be 3.913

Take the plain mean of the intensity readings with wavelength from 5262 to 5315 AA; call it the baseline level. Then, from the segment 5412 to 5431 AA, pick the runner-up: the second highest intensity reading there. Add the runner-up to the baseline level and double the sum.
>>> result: 20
